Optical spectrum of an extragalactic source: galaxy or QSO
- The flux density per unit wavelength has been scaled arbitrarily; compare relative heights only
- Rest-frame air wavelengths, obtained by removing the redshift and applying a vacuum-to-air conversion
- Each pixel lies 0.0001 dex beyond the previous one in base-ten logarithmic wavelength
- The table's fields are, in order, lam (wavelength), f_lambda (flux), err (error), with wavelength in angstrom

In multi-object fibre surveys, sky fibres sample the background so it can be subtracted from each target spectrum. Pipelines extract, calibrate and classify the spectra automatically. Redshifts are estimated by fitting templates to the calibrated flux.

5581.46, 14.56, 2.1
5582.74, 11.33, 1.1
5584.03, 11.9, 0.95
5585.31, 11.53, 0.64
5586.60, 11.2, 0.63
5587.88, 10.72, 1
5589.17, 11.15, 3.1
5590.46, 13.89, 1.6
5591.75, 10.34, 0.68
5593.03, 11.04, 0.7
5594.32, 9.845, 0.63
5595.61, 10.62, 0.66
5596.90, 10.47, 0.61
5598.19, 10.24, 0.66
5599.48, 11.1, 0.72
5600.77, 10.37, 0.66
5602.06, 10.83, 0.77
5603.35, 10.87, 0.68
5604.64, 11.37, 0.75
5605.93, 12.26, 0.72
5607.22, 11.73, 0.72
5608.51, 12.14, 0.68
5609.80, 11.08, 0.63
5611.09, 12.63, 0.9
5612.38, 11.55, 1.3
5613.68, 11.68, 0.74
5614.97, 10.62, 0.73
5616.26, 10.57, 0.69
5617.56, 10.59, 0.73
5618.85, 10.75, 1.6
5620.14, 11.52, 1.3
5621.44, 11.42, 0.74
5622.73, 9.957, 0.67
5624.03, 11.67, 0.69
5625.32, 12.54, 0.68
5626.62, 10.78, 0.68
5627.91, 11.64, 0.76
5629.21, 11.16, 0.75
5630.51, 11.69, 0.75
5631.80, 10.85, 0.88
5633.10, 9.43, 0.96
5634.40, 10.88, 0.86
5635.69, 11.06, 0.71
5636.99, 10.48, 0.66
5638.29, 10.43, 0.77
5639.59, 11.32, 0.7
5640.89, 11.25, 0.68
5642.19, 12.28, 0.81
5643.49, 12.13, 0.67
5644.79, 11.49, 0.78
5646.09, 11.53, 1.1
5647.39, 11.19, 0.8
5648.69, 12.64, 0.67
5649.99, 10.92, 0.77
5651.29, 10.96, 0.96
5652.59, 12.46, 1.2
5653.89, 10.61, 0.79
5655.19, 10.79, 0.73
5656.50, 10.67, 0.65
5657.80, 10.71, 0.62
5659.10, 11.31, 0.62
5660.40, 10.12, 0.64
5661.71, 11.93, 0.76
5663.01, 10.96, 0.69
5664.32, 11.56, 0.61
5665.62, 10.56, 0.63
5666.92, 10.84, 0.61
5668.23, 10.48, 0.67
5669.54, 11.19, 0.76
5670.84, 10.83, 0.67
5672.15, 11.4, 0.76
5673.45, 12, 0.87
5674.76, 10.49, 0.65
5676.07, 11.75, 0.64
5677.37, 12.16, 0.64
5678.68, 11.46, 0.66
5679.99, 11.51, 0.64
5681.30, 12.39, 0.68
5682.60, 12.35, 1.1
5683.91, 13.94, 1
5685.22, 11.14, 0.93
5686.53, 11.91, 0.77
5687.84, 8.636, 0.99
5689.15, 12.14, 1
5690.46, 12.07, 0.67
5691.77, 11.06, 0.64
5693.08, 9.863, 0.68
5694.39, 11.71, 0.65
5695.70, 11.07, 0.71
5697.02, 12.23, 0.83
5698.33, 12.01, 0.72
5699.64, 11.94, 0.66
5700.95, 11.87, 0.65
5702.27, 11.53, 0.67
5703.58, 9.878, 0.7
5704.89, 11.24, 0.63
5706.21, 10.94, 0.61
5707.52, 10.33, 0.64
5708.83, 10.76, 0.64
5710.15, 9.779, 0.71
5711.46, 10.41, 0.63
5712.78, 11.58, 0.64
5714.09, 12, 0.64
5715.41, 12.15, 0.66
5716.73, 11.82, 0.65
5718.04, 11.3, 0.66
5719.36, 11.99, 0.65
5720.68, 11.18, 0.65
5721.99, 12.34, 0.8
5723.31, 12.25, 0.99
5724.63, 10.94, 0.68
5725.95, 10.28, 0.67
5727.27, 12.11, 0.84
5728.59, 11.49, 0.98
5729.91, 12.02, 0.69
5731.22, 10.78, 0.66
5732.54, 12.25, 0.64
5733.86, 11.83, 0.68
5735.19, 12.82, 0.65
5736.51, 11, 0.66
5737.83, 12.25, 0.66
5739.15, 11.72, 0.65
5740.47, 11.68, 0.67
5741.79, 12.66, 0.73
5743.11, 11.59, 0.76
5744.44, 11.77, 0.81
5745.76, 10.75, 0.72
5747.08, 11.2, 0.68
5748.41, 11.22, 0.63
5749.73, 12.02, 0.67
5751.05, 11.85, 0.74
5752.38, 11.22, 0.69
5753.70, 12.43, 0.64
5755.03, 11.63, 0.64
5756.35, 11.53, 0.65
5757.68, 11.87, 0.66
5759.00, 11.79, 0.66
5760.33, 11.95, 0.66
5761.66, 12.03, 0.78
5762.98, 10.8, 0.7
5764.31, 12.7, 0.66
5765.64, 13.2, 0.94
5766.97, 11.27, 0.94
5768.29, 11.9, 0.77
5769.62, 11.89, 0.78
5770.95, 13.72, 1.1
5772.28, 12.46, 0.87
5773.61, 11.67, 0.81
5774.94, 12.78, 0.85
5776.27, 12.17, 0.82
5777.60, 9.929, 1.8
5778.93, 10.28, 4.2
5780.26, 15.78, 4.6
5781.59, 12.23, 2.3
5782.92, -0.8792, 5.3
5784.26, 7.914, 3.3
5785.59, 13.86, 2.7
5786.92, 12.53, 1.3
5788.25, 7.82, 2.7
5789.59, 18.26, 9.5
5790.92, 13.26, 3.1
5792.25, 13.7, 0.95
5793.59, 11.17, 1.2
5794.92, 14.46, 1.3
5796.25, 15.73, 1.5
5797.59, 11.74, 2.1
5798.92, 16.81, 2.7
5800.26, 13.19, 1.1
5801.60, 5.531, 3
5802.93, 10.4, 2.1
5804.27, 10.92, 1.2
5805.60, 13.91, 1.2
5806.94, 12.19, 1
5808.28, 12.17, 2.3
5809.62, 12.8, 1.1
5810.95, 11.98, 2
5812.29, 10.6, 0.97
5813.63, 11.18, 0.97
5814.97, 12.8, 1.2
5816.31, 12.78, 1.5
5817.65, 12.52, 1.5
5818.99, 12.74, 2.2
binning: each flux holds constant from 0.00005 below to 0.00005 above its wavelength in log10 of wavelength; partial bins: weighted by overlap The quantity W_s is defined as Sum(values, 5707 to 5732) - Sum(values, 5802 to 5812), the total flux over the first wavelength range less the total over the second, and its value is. 131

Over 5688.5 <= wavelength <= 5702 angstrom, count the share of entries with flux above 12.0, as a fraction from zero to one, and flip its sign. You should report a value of -0.40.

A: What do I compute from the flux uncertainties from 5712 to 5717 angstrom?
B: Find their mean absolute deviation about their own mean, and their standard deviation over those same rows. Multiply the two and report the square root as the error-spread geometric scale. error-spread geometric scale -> 0.008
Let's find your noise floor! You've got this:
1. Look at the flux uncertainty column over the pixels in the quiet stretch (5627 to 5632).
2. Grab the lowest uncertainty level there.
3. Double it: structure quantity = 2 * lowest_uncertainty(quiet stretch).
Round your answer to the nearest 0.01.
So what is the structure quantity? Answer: 1.50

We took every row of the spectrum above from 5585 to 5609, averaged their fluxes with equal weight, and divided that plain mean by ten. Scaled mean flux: 1.11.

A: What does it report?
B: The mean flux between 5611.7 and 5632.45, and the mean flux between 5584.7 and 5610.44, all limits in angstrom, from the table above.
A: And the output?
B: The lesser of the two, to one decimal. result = 11.1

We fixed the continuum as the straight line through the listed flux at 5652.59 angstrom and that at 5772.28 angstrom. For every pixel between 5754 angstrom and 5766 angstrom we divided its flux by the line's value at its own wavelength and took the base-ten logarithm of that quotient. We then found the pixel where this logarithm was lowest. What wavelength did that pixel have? 5762.98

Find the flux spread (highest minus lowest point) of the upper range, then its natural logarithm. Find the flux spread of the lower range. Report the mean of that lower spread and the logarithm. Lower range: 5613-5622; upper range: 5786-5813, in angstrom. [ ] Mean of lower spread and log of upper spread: 1.83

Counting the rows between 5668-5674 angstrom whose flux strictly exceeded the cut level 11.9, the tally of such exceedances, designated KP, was 1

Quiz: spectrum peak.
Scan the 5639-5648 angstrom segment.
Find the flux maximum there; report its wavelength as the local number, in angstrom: 5642.19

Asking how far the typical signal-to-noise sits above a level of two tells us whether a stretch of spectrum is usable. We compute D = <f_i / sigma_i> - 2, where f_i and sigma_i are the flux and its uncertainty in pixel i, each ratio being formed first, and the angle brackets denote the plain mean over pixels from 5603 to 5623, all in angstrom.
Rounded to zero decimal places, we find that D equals 12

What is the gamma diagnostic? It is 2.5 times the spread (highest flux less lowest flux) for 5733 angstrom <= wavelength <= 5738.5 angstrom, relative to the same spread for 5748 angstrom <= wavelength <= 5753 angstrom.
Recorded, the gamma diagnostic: 5.69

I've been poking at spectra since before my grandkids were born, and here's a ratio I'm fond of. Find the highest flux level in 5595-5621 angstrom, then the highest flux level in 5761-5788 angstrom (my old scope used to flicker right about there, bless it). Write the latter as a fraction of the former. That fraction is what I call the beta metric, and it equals 1.25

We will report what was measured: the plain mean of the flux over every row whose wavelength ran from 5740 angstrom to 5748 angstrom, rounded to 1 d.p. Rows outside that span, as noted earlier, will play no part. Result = 11.6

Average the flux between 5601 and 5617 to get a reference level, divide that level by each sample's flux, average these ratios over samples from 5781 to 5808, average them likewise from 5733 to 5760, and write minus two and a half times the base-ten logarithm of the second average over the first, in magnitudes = -1.3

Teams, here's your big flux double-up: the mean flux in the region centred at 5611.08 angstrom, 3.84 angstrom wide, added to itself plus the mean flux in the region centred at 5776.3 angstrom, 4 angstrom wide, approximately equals 35.1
